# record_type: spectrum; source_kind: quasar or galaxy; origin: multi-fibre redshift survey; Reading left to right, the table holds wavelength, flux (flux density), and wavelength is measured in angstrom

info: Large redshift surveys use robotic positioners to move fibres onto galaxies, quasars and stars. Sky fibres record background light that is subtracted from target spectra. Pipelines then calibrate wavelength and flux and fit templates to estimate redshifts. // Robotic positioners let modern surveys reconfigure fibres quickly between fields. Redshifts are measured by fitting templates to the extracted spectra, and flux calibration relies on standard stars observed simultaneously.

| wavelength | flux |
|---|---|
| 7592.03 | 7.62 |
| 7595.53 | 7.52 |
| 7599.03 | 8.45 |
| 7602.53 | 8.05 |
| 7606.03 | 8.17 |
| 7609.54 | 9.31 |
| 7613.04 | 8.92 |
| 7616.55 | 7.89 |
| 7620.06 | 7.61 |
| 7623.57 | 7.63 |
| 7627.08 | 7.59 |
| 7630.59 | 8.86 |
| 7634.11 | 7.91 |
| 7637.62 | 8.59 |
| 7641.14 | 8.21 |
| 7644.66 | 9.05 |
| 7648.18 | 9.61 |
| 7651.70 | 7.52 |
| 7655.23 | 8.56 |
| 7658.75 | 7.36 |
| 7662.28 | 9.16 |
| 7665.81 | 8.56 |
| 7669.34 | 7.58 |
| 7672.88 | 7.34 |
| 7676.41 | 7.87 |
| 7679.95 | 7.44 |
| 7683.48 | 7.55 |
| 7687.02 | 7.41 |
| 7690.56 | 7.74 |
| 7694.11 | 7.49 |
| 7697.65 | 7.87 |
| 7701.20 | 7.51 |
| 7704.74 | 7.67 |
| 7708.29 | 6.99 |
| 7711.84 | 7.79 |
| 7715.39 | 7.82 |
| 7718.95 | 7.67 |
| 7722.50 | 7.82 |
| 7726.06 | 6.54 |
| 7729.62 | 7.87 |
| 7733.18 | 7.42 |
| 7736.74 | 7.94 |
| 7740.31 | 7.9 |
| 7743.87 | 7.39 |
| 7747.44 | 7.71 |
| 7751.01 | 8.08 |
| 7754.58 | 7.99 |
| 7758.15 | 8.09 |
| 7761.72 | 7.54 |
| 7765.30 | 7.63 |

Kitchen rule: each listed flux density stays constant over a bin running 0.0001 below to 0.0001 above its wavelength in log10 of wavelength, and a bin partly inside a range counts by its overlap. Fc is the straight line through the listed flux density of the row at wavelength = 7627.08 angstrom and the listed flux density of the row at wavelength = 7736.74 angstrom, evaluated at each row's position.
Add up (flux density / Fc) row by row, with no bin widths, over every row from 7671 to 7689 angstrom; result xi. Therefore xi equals 4.85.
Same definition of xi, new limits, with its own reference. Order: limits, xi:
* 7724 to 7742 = 4.75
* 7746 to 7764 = 4.93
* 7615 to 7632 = 5.22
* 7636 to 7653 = 5.62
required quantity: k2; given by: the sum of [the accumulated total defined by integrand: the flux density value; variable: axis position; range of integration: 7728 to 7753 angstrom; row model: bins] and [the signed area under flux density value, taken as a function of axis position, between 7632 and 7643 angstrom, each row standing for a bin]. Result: 285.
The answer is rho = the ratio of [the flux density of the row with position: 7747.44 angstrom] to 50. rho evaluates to 0.154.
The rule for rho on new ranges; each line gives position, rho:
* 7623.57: 0.153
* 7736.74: 0.159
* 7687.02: 0.148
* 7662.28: 0.183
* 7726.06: 0.131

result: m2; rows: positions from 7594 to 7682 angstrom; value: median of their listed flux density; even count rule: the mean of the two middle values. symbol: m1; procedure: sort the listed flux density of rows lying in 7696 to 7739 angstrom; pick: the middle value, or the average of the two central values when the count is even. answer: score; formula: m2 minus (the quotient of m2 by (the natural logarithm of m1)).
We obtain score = 4.11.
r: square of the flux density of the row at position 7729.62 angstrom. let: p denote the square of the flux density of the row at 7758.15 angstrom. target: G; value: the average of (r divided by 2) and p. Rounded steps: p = 65.4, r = 61.9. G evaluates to 48.2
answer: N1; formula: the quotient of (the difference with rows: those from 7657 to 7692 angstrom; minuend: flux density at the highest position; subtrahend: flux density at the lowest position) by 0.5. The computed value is 0.8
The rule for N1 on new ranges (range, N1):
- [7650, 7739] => 0.8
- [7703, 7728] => -2.3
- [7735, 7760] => 0.3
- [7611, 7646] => 0.3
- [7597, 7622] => -1.7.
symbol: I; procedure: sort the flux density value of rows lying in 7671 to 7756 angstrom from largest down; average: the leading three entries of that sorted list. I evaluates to 8.0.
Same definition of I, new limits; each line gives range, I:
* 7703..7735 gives 7.8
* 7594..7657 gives 9.3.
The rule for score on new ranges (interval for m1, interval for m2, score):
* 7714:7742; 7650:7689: 3.88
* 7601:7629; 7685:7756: 4.00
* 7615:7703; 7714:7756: 4.00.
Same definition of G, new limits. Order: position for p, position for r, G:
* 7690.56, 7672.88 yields 43.4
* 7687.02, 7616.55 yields 43.0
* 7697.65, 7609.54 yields 52.6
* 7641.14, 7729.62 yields 49.2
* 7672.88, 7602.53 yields 43.1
